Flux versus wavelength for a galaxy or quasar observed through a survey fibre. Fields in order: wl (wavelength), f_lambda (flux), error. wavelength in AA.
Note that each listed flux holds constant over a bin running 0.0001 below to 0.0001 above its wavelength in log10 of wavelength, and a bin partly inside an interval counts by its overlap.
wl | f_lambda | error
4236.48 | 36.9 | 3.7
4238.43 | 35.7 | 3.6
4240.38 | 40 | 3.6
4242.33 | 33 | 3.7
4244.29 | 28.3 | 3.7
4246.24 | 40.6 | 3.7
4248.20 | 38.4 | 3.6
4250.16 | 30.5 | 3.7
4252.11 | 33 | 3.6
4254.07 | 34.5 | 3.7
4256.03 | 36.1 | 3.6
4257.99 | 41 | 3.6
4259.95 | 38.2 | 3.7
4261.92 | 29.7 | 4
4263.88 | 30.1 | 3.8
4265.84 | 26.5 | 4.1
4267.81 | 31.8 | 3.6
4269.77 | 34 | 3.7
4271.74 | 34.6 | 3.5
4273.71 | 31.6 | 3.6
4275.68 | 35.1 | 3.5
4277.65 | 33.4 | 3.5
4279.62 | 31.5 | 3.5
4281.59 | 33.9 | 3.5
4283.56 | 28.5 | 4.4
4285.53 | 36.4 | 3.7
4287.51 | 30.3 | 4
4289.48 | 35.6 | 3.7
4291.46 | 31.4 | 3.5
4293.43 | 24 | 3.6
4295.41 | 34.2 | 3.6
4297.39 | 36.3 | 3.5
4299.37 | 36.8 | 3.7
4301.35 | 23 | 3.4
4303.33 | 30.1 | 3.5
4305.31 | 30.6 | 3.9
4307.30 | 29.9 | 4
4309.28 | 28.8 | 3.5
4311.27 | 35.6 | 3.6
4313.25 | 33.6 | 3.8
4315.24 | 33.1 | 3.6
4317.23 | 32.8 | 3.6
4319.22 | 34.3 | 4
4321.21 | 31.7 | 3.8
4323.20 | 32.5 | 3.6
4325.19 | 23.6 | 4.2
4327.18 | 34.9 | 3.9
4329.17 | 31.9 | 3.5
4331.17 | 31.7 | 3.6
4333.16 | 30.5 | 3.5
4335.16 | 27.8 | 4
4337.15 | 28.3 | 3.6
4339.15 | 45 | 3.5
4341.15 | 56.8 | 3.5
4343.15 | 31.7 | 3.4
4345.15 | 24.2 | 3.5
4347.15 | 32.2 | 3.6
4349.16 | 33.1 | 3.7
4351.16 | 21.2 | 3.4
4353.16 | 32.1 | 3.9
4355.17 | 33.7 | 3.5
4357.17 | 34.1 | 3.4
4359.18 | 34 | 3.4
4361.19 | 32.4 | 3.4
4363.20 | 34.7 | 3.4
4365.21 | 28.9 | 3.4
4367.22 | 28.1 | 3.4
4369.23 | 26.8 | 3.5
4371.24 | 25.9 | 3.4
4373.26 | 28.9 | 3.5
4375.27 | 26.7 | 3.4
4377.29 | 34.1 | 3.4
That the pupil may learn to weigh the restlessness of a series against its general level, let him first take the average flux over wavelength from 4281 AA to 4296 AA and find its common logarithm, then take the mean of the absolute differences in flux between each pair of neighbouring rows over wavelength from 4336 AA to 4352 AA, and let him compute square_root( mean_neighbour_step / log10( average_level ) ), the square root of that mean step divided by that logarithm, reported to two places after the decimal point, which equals 2.79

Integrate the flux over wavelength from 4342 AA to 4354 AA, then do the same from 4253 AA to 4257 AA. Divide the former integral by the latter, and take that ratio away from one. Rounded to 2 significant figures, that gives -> -1.5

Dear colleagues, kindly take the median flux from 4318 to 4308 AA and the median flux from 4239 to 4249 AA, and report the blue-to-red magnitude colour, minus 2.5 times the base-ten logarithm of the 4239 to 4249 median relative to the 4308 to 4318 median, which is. -0.16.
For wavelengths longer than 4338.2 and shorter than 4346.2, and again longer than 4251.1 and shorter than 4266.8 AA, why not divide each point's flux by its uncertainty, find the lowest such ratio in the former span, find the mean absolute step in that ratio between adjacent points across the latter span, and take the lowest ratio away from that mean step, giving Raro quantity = -5.8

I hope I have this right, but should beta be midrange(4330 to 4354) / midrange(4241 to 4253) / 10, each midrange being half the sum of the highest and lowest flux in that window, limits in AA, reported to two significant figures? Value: 0.11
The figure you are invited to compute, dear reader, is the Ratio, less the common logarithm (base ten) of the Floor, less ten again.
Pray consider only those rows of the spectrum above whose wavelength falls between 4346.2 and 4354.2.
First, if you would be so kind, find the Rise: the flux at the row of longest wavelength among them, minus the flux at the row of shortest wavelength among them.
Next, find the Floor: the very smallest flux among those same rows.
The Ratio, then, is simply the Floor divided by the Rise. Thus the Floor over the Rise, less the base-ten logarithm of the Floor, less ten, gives -223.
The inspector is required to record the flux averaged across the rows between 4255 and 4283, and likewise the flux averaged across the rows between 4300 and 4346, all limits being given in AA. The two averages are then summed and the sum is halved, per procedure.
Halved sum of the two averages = 32.8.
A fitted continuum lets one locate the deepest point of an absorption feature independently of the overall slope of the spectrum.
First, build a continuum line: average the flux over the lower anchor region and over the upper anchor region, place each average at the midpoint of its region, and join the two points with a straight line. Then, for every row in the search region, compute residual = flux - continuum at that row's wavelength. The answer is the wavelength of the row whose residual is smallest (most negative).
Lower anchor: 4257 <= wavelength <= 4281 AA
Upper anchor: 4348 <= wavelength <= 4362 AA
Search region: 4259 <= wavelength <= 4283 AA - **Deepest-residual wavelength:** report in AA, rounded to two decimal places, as 4265.84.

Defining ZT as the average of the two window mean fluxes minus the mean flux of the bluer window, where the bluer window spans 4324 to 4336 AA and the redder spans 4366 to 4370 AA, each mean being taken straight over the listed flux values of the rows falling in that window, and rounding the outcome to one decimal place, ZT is -1.3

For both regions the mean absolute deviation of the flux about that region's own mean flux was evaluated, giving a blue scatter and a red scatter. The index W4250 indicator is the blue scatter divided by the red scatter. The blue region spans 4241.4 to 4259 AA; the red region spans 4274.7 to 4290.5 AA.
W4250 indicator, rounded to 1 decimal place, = 1.6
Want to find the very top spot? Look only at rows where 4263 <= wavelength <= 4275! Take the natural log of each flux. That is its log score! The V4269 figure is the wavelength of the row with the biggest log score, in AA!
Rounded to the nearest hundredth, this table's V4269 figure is 4271.74 AA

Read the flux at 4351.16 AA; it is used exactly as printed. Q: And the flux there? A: 21.2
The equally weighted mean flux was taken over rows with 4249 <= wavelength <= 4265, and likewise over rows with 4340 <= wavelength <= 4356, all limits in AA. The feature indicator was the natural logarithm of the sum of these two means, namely 4.21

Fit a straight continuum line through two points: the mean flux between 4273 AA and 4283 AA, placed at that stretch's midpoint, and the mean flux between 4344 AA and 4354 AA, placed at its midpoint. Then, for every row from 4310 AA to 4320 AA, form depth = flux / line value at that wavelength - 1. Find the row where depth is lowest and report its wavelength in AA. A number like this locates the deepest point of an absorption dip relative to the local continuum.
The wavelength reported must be 4317.23 AA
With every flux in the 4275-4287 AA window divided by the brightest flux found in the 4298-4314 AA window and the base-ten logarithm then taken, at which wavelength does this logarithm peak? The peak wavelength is 4285.53 AA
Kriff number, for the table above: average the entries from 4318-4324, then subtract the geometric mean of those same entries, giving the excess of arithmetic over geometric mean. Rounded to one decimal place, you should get 0.0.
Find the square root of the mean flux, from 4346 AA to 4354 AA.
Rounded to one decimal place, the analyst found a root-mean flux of 5.4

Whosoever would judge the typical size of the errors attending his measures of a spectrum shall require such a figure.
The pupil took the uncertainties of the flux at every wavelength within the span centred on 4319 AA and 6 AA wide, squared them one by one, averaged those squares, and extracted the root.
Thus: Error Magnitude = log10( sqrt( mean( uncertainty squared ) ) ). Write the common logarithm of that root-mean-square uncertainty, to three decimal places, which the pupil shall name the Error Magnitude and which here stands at 0.580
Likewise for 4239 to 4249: 0.564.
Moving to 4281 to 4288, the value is 0.593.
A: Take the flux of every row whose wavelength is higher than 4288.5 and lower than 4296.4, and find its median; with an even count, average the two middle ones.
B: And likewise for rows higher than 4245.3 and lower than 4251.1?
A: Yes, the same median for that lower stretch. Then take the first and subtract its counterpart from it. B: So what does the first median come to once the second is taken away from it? -5.6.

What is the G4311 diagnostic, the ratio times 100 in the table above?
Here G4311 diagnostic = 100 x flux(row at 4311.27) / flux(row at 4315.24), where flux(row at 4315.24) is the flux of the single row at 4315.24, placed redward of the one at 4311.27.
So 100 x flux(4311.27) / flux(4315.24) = 108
